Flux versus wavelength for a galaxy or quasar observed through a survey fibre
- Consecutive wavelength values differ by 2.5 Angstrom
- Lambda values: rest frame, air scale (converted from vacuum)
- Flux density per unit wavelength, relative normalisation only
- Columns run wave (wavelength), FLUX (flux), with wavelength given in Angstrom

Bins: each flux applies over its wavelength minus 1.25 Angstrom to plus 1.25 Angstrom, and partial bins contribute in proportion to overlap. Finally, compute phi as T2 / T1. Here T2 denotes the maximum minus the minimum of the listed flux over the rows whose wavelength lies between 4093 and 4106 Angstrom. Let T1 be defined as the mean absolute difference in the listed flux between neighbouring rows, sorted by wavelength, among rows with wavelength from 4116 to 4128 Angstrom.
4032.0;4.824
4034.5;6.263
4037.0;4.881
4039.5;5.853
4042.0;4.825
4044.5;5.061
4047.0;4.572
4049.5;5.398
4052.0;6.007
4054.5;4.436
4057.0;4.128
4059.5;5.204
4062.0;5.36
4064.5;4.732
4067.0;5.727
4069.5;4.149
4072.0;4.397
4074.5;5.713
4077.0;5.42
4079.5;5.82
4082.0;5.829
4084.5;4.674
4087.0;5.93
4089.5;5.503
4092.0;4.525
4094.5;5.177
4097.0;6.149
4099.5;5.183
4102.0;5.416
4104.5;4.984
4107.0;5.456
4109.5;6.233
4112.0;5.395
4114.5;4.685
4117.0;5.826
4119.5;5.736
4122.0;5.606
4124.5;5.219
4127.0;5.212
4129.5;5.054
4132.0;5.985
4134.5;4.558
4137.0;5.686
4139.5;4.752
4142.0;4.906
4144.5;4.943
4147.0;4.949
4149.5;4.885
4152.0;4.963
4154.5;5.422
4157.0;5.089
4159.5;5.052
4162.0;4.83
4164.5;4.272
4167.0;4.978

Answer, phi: 7.6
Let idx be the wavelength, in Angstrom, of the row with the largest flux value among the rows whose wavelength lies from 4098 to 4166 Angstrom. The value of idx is 4109.5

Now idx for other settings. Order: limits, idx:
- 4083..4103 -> 4097.0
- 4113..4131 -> 4117.0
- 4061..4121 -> 4109.5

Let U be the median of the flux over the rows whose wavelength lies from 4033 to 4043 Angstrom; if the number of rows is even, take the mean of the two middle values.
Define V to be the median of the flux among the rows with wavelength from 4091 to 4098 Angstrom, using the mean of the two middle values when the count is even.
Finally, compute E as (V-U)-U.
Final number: -5.6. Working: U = 5.4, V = 5.18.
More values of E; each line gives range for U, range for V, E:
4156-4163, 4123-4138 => -4.9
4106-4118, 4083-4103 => -5.6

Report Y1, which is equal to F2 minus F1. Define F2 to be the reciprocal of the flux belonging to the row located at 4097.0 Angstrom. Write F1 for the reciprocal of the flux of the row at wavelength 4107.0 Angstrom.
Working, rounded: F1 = 0.183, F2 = 0.163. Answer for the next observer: -0.021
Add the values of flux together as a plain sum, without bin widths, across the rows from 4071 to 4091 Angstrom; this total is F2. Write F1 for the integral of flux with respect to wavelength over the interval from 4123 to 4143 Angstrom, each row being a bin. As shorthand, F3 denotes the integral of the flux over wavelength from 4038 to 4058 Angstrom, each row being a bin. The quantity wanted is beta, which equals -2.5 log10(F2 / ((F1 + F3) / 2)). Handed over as 0.93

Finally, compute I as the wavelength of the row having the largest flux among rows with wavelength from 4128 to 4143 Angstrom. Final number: 4132.0 Angstrom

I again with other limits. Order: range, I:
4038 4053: 4052.0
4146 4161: 4154.5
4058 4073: 4067.0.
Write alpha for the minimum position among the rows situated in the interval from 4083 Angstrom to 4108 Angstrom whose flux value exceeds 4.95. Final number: 4087.0 Angstrom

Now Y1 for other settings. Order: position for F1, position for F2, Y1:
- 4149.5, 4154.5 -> -0.020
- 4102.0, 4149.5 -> 0.020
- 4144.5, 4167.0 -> -0.001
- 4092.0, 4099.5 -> -0.028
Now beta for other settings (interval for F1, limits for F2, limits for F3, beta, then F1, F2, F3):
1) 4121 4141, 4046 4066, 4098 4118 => 1.07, 105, 39.8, 108.0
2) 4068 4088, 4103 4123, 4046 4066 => 0.92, 105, 43.9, 99.9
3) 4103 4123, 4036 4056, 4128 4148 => 1.03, 110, 41.0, 102.1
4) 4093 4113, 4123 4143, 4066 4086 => 1.03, 110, 41.4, 104.4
